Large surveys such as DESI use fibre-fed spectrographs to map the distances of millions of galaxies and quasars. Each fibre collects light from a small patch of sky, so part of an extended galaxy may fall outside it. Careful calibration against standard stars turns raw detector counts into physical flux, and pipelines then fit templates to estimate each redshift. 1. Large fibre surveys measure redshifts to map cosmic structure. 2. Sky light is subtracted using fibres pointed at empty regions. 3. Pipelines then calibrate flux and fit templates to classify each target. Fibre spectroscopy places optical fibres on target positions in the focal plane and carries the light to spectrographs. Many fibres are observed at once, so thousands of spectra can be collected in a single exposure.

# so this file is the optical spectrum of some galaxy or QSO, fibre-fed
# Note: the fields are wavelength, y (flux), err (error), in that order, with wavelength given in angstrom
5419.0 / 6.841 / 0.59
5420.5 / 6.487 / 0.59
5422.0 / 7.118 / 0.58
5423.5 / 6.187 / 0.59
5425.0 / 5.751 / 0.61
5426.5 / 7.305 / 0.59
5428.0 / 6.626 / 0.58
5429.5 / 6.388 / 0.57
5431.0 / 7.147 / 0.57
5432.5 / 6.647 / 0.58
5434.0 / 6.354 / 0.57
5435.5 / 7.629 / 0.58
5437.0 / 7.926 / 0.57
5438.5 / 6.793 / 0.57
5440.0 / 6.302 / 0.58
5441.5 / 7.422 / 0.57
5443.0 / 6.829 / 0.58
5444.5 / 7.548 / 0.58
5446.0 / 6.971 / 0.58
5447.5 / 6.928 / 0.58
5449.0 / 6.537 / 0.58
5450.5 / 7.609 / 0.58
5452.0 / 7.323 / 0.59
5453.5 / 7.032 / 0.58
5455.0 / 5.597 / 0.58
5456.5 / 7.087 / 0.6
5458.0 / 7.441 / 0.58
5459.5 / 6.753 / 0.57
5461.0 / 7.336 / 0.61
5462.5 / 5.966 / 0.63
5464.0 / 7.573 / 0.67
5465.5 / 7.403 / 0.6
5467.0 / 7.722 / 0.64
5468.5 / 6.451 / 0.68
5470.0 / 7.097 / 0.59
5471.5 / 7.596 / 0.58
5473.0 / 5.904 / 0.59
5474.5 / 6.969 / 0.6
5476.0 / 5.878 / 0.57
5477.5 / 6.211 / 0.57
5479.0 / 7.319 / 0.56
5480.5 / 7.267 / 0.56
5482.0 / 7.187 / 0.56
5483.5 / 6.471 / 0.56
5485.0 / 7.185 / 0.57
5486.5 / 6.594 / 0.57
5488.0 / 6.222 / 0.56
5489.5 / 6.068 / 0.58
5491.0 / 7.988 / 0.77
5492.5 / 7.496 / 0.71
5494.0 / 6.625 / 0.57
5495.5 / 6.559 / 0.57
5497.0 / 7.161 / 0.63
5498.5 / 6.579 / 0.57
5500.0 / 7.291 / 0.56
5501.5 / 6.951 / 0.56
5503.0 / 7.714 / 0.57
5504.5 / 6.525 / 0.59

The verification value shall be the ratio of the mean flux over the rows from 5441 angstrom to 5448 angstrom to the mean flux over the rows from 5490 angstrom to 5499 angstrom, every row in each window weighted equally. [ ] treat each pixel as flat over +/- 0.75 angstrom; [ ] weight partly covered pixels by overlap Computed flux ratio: 1.01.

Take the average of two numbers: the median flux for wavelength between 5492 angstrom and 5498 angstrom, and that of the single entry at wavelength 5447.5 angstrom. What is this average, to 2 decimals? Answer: 6.91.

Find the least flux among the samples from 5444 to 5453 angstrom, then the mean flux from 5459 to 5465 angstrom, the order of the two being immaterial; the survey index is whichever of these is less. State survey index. 6.54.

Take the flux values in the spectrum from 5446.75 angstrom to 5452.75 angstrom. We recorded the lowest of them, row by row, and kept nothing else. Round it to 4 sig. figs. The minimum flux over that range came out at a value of 6.537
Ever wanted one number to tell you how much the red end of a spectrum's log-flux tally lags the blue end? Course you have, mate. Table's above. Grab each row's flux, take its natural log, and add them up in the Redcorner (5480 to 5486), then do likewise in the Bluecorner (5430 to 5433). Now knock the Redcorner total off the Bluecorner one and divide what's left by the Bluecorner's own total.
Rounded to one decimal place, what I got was -1.0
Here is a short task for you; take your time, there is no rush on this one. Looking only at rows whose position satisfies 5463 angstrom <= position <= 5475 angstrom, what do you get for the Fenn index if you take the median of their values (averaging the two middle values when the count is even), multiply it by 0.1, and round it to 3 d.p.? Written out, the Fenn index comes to 0.725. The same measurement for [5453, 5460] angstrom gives 0.703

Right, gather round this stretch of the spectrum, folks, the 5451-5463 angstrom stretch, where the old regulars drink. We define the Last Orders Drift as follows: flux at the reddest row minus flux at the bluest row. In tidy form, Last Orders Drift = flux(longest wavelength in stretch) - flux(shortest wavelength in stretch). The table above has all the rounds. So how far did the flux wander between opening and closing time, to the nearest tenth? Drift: -1.4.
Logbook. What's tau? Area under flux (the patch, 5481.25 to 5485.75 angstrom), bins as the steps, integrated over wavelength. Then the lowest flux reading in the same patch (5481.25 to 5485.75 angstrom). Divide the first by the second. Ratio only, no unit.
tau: 4.8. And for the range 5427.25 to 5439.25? 13.1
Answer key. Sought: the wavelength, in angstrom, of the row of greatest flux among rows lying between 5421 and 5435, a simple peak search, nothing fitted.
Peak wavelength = 5426.5 angstrom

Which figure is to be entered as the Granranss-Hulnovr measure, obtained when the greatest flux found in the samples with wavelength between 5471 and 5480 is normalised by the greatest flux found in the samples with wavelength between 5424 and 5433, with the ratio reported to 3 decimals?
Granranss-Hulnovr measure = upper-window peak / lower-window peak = 1.040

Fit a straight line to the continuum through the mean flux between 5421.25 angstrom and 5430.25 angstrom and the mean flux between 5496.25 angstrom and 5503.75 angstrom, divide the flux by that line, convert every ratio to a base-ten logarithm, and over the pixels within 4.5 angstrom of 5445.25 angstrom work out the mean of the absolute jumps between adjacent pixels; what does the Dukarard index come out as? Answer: 0.029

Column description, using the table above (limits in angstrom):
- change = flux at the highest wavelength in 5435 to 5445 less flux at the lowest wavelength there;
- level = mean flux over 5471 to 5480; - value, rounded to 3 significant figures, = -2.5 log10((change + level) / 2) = -1.29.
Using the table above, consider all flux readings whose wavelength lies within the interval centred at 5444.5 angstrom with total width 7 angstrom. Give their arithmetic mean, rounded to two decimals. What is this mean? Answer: 7.14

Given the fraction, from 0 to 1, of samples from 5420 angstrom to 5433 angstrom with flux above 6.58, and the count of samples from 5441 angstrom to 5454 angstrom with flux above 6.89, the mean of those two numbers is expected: 3.8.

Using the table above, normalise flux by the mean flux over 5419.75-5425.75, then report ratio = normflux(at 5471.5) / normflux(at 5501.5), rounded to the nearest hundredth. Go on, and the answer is 1.09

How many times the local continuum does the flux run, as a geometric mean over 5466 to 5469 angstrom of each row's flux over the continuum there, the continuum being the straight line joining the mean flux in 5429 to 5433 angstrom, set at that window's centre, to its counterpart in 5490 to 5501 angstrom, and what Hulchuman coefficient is 1.02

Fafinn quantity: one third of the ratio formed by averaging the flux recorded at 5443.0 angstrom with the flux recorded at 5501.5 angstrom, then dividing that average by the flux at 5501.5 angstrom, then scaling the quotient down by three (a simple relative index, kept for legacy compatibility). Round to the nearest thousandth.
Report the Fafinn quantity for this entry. 0.330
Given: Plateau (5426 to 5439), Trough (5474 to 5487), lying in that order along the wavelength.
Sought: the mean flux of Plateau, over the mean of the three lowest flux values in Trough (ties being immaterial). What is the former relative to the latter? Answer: 1.13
